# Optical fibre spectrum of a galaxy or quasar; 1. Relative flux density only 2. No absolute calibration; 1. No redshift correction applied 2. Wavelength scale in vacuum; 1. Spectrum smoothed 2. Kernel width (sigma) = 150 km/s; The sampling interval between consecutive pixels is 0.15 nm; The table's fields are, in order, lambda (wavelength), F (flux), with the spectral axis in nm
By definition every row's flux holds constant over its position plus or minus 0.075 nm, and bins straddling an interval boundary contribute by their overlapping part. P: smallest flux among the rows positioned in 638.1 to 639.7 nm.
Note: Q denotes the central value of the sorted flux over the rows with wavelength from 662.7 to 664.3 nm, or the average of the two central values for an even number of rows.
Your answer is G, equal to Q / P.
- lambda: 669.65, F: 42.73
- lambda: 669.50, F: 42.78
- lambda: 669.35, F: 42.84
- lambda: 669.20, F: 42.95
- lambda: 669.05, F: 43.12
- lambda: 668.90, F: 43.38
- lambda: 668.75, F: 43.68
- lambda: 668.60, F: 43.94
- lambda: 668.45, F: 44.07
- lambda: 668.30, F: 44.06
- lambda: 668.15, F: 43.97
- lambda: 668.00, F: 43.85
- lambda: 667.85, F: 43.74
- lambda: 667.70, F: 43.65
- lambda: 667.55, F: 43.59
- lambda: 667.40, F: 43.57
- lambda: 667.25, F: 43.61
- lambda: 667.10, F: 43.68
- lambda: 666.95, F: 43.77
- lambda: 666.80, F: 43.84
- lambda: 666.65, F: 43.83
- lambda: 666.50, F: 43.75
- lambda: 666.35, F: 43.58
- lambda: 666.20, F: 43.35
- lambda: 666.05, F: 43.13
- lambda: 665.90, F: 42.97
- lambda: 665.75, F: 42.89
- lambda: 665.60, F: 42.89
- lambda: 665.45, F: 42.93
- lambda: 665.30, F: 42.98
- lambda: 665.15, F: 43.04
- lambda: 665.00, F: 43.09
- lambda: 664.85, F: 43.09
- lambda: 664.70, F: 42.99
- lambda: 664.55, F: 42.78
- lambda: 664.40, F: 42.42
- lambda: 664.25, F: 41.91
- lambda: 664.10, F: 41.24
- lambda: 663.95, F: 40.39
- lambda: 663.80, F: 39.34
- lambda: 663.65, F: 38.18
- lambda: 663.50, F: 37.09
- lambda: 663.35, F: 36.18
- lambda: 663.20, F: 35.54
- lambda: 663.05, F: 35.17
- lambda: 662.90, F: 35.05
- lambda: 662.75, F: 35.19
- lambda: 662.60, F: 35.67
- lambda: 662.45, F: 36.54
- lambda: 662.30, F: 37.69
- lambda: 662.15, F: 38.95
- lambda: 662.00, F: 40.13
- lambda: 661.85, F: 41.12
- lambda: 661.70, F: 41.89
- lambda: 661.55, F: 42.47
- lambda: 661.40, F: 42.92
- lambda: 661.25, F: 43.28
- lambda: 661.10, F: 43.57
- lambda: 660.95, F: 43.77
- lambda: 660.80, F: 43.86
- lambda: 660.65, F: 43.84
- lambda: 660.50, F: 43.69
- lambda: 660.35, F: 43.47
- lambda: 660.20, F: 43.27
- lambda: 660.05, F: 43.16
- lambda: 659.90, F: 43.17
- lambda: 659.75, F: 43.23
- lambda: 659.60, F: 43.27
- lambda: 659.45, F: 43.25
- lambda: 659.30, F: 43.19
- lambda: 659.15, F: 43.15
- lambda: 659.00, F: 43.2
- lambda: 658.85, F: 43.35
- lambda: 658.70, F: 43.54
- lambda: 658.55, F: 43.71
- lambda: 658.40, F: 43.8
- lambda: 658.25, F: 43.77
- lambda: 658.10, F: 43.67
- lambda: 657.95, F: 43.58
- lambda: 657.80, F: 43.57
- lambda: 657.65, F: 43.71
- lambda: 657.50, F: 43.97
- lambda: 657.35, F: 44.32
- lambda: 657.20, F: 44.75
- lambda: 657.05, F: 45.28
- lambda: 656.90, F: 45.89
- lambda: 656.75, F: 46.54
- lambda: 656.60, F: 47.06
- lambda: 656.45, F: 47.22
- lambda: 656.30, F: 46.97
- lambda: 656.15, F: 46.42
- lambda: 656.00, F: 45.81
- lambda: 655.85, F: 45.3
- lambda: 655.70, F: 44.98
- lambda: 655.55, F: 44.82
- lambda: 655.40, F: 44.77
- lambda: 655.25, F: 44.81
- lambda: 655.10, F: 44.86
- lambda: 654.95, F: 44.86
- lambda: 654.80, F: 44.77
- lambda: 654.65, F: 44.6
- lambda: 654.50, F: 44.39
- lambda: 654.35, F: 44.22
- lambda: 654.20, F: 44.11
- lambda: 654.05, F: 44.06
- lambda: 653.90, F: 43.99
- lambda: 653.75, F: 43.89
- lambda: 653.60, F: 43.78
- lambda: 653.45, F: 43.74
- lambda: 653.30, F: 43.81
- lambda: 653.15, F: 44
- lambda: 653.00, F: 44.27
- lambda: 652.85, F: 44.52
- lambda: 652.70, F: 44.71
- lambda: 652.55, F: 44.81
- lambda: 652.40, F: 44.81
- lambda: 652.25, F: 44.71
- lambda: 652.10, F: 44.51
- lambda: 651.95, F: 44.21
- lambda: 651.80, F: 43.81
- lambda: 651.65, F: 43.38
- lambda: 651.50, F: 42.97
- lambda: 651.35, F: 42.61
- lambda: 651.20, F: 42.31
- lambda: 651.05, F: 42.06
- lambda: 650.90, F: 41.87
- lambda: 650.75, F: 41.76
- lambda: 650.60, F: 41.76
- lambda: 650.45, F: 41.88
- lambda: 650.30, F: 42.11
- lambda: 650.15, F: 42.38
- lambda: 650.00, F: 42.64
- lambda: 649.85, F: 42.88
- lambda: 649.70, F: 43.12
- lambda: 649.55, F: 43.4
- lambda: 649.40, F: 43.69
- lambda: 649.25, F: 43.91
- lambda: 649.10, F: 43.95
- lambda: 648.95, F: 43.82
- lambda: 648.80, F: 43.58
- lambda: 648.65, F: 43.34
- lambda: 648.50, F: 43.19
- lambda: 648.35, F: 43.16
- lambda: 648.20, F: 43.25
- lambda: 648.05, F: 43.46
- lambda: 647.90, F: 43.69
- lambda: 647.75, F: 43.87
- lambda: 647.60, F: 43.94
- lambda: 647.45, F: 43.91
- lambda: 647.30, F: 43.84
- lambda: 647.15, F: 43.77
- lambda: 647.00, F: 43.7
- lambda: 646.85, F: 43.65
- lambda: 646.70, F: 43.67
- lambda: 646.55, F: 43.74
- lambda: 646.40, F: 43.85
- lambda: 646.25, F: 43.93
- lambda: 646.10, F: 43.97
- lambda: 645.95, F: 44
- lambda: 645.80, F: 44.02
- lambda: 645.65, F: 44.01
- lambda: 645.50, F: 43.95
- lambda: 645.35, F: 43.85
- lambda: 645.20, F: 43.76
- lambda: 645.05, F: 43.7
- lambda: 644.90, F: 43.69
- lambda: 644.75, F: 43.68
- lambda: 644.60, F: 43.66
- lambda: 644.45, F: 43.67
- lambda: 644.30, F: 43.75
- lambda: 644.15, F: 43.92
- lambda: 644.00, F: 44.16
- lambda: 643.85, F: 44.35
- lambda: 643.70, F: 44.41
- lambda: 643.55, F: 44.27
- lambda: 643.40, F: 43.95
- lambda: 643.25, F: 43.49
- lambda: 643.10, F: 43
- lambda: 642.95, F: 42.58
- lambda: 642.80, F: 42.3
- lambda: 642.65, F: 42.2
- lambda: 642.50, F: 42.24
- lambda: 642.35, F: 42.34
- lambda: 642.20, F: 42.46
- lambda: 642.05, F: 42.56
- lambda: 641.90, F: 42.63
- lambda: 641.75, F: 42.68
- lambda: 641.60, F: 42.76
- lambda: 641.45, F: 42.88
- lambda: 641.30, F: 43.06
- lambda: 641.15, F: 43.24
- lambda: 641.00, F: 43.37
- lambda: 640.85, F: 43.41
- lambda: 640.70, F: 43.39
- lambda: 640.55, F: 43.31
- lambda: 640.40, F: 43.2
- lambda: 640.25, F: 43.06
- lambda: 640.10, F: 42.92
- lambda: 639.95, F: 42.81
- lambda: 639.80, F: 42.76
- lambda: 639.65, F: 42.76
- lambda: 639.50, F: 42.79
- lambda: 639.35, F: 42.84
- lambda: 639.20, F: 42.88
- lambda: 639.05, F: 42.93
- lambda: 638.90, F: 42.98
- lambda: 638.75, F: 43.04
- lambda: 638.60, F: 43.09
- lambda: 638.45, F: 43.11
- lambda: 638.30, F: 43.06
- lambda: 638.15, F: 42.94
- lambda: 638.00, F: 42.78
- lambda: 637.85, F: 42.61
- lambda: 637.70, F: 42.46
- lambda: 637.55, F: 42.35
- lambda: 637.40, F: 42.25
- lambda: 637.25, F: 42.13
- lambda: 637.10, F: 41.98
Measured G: 0.87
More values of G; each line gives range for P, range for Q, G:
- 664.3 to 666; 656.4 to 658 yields 1.05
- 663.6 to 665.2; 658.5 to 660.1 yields 1.13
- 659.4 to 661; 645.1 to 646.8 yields 1.02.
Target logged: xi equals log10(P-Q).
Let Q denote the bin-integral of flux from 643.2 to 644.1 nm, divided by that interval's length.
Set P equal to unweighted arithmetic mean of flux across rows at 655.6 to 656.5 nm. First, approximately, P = 46.1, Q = 44.1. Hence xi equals 0.3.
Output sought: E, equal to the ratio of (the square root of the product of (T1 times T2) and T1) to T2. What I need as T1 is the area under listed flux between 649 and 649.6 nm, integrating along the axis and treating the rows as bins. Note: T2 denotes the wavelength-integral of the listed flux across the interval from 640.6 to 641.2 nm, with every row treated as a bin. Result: 5.15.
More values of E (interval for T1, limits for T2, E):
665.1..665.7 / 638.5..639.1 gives 5.07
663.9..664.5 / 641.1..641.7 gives 4.91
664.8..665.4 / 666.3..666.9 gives 5.04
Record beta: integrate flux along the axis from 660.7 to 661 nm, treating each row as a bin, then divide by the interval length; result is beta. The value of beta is 43.8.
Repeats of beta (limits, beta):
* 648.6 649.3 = 43.7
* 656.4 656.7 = 47.1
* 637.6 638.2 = 42.7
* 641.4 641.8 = 42.8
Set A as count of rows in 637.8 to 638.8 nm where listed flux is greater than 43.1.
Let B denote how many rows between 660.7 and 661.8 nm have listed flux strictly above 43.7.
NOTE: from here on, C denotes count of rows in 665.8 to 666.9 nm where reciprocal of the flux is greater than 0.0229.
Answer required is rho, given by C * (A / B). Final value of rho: 2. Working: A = 1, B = 2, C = 4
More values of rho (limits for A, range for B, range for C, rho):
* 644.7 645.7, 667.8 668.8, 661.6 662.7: 8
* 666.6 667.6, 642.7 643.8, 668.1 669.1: 5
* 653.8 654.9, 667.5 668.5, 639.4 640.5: 10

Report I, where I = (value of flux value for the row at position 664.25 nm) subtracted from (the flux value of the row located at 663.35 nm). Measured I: -6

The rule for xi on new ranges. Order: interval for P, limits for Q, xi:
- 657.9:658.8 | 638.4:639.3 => -0.2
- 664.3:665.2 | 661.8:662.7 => 0.7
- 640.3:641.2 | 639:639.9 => -0.3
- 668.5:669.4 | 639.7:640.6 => -0.5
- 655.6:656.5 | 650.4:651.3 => 0.6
